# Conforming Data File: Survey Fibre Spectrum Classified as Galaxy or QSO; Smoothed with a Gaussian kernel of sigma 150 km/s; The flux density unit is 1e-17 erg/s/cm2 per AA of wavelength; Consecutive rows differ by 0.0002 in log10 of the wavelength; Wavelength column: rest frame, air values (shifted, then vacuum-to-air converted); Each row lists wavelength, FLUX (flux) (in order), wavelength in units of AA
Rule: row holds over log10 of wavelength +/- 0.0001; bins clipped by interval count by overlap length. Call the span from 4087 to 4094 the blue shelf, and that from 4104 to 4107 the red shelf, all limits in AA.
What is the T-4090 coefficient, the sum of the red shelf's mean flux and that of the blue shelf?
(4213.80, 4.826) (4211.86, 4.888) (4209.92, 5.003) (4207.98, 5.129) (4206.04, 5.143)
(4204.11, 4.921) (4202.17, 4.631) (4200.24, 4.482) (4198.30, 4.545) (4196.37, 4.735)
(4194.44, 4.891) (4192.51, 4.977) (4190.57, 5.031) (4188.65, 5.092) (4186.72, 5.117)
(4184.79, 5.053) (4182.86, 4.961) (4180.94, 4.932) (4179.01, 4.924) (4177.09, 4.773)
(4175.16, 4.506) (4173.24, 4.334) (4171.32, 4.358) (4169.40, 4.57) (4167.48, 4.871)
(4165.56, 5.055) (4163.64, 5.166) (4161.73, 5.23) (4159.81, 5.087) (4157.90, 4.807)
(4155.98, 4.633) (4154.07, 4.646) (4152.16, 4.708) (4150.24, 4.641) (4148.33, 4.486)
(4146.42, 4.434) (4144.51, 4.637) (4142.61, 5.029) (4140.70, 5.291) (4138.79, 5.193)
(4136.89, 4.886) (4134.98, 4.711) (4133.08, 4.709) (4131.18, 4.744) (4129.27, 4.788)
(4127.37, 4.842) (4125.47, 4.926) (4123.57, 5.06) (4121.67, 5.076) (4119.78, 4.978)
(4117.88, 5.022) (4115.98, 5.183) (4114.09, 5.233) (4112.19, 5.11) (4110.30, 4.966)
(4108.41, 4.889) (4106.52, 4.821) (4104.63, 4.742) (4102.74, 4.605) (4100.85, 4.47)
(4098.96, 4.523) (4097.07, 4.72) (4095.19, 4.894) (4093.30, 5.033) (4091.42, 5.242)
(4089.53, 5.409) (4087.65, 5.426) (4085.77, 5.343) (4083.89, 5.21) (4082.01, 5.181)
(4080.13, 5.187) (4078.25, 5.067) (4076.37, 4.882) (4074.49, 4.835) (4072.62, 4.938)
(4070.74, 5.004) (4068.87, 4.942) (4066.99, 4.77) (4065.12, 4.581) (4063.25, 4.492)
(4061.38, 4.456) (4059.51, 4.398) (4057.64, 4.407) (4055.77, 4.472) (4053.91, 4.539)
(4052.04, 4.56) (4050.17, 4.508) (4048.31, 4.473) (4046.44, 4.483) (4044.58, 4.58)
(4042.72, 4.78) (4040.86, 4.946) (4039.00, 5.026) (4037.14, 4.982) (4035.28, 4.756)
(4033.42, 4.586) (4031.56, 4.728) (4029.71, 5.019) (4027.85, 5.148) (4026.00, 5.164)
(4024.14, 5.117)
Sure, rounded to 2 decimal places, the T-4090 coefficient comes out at 10.06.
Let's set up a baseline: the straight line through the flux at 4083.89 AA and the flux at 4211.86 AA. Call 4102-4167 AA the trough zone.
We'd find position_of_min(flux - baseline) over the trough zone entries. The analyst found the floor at 4146.42 AA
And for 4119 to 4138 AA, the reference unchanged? 4133.08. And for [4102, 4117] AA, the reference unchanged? 4102.74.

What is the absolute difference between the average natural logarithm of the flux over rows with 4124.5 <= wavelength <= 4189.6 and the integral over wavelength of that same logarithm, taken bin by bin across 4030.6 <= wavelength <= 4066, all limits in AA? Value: 53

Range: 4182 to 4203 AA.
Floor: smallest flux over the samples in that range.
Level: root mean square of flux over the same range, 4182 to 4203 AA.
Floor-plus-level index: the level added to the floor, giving 9.35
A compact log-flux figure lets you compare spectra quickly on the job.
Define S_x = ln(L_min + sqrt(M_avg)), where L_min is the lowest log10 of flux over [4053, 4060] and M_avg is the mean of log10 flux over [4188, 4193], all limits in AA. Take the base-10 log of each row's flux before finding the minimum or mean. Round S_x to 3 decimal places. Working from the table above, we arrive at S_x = 0.393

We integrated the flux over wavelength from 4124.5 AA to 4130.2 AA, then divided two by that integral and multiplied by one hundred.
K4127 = 7.2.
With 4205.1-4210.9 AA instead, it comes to 6.8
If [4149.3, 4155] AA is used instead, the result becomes 7.5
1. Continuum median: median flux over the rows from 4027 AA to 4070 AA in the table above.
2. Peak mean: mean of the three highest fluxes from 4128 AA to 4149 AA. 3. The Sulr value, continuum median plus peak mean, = 9.8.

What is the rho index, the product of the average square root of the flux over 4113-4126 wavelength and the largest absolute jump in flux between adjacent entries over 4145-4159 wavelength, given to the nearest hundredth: 0.39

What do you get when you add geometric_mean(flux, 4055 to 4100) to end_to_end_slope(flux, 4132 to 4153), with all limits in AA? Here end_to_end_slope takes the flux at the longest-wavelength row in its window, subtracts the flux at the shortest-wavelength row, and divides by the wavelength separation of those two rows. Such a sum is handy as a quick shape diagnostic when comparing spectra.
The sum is 4.88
